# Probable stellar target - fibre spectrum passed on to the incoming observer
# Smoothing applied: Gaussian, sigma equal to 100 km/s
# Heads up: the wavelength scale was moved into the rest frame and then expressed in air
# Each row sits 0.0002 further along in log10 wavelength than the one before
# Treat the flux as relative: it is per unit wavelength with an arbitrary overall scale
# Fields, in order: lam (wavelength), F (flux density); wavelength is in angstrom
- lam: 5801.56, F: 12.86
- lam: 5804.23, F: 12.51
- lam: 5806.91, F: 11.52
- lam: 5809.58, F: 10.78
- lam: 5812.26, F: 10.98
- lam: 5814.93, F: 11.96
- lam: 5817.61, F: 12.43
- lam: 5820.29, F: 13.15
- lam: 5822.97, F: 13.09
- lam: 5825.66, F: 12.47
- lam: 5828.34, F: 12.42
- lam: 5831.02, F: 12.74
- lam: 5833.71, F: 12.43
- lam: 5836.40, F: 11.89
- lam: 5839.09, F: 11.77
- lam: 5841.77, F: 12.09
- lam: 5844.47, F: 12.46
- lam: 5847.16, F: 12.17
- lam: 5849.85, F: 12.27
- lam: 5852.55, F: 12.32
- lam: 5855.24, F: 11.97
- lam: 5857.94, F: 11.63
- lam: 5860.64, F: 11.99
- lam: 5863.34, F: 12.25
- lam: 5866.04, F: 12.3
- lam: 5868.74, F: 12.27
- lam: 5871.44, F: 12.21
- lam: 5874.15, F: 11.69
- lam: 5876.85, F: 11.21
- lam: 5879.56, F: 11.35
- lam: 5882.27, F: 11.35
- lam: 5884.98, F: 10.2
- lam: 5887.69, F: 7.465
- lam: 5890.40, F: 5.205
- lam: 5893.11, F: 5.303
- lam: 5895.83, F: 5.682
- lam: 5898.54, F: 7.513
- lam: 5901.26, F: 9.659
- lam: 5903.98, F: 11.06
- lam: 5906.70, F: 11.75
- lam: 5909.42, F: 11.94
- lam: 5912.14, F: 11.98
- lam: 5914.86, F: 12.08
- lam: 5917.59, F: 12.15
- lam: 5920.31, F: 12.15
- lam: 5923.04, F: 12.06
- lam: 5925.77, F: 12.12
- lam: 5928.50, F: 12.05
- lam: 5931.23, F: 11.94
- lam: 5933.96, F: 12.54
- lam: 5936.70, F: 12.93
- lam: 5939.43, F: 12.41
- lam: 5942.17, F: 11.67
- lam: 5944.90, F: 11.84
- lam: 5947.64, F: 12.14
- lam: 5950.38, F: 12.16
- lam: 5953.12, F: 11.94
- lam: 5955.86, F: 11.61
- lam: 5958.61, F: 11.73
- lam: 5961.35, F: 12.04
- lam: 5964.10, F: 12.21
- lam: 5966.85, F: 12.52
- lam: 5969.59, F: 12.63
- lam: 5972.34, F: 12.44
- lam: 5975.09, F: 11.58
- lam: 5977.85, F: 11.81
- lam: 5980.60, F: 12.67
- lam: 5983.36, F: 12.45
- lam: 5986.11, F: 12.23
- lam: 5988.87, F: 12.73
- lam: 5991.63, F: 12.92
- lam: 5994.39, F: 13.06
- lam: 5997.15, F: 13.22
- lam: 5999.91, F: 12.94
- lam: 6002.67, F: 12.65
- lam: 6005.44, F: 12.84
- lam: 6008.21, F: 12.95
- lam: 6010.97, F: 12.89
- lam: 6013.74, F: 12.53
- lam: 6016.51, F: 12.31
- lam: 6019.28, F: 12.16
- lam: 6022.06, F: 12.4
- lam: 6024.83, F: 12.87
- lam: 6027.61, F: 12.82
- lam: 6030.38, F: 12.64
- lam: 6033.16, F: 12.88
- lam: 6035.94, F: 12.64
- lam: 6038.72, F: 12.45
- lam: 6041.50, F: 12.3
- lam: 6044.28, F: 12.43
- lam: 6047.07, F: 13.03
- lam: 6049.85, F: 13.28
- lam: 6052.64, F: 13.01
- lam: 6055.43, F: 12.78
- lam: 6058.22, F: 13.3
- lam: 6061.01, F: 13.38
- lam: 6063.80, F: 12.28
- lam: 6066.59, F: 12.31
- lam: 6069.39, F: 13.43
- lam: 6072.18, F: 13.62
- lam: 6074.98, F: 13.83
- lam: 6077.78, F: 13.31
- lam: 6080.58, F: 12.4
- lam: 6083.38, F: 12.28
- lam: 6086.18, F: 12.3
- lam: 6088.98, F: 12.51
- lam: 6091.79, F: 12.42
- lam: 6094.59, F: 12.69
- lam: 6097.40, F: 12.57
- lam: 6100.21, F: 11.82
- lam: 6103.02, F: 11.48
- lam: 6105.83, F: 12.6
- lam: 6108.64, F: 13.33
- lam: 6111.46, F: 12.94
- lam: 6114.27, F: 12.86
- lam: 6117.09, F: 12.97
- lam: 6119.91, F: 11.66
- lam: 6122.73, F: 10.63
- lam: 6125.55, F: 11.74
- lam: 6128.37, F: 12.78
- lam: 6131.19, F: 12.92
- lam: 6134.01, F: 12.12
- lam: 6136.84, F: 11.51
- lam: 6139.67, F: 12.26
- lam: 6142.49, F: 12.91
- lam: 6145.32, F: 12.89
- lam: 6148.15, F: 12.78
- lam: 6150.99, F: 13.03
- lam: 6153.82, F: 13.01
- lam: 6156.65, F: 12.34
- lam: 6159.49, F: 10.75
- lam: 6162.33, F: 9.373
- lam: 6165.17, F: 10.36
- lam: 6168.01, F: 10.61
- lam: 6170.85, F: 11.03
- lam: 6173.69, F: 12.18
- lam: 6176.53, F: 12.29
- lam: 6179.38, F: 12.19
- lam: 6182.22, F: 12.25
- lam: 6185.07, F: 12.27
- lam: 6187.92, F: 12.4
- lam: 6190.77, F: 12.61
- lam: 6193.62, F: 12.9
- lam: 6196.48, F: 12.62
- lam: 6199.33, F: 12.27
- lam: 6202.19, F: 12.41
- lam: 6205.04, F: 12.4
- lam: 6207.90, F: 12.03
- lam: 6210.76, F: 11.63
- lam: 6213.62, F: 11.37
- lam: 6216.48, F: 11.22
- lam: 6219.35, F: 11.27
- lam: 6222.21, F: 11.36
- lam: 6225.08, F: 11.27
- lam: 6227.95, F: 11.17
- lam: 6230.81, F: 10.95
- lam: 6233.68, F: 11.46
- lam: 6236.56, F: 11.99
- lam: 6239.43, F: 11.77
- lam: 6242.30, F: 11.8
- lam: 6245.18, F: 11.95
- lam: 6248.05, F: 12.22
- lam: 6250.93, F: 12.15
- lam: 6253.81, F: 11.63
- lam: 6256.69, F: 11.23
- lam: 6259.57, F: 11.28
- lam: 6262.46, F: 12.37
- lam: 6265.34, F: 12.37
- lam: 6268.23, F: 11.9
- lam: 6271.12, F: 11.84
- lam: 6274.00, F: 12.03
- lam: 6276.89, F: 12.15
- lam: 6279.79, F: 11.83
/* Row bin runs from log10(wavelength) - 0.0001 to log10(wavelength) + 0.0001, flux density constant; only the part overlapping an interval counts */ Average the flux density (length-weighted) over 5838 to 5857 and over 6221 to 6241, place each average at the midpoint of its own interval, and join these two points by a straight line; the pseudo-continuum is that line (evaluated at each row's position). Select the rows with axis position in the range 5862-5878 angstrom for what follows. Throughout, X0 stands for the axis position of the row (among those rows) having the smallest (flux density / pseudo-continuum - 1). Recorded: 5876.85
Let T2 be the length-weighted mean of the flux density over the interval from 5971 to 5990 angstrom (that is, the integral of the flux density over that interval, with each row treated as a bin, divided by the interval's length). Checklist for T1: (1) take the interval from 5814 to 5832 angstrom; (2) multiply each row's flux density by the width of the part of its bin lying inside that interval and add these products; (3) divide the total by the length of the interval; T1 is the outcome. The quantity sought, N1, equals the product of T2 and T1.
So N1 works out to 155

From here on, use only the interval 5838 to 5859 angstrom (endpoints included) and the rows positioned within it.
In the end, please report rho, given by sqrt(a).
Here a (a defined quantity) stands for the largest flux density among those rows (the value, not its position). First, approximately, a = 12.46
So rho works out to 3.530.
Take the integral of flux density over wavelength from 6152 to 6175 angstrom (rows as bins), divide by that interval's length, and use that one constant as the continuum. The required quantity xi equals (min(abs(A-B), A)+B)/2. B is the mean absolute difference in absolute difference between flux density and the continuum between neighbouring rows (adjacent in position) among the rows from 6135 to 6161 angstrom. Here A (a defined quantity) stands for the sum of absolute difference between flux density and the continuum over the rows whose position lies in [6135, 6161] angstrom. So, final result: 5.7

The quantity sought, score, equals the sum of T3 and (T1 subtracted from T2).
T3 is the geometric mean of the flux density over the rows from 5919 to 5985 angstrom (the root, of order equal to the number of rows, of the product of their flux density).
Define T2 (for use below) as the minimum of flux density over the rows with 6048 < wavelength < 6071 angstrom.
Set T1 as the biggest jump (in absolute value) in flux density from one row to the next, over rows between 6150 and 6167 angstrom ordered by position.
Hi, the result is 22.8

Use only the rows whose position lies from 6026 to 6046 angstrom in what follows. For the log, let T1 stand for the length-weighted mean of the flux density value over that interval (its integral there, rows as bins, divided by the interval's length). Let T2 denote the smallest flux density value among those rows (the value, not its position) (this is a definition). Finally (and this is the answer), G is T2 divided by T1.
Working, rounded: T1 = 12.6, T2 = 12.3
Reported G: 0.98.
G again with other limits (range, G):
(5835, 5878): 0.93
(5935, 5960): 0.96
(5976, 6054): 0.93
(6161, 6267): 0.80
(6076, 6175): 0.77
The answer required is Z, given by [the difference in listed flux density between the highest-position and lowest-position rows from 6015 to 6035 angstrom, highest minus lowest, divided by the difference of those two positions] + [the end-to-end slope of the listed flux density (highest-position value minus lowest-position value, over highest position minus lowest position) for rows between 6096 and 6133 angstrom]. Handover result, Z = 0.045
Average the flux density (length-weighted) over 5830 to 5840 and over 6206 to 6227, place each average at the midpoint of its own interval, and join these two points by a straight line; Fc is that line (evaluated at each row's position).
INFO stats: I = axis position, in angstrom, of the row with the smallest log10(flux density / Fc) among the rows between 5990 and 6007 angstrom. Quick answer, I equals 6002.67 angstrom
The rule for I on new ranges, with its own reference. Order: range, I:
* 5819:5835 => 5828.34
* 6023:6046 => 6041.50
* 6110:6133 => 6122.73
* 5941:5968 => 5955.86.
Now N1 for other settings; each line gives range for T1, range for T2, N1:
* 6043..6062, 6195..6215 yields 158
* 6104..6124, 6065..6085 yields 162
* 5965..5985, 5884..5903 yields 90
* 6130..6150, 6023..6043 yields 158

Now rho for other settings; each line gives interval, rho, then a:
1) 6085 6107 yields 3.562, 12.69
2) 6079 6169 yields 3.651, 13.33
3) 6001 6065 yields 3.658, 13.38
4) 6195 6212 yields 3.552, 12.62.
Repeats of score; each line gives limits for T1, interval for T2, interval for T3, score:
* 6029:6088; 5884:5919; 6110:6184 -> 16.1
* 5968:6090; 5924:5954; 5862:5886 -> 22.2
